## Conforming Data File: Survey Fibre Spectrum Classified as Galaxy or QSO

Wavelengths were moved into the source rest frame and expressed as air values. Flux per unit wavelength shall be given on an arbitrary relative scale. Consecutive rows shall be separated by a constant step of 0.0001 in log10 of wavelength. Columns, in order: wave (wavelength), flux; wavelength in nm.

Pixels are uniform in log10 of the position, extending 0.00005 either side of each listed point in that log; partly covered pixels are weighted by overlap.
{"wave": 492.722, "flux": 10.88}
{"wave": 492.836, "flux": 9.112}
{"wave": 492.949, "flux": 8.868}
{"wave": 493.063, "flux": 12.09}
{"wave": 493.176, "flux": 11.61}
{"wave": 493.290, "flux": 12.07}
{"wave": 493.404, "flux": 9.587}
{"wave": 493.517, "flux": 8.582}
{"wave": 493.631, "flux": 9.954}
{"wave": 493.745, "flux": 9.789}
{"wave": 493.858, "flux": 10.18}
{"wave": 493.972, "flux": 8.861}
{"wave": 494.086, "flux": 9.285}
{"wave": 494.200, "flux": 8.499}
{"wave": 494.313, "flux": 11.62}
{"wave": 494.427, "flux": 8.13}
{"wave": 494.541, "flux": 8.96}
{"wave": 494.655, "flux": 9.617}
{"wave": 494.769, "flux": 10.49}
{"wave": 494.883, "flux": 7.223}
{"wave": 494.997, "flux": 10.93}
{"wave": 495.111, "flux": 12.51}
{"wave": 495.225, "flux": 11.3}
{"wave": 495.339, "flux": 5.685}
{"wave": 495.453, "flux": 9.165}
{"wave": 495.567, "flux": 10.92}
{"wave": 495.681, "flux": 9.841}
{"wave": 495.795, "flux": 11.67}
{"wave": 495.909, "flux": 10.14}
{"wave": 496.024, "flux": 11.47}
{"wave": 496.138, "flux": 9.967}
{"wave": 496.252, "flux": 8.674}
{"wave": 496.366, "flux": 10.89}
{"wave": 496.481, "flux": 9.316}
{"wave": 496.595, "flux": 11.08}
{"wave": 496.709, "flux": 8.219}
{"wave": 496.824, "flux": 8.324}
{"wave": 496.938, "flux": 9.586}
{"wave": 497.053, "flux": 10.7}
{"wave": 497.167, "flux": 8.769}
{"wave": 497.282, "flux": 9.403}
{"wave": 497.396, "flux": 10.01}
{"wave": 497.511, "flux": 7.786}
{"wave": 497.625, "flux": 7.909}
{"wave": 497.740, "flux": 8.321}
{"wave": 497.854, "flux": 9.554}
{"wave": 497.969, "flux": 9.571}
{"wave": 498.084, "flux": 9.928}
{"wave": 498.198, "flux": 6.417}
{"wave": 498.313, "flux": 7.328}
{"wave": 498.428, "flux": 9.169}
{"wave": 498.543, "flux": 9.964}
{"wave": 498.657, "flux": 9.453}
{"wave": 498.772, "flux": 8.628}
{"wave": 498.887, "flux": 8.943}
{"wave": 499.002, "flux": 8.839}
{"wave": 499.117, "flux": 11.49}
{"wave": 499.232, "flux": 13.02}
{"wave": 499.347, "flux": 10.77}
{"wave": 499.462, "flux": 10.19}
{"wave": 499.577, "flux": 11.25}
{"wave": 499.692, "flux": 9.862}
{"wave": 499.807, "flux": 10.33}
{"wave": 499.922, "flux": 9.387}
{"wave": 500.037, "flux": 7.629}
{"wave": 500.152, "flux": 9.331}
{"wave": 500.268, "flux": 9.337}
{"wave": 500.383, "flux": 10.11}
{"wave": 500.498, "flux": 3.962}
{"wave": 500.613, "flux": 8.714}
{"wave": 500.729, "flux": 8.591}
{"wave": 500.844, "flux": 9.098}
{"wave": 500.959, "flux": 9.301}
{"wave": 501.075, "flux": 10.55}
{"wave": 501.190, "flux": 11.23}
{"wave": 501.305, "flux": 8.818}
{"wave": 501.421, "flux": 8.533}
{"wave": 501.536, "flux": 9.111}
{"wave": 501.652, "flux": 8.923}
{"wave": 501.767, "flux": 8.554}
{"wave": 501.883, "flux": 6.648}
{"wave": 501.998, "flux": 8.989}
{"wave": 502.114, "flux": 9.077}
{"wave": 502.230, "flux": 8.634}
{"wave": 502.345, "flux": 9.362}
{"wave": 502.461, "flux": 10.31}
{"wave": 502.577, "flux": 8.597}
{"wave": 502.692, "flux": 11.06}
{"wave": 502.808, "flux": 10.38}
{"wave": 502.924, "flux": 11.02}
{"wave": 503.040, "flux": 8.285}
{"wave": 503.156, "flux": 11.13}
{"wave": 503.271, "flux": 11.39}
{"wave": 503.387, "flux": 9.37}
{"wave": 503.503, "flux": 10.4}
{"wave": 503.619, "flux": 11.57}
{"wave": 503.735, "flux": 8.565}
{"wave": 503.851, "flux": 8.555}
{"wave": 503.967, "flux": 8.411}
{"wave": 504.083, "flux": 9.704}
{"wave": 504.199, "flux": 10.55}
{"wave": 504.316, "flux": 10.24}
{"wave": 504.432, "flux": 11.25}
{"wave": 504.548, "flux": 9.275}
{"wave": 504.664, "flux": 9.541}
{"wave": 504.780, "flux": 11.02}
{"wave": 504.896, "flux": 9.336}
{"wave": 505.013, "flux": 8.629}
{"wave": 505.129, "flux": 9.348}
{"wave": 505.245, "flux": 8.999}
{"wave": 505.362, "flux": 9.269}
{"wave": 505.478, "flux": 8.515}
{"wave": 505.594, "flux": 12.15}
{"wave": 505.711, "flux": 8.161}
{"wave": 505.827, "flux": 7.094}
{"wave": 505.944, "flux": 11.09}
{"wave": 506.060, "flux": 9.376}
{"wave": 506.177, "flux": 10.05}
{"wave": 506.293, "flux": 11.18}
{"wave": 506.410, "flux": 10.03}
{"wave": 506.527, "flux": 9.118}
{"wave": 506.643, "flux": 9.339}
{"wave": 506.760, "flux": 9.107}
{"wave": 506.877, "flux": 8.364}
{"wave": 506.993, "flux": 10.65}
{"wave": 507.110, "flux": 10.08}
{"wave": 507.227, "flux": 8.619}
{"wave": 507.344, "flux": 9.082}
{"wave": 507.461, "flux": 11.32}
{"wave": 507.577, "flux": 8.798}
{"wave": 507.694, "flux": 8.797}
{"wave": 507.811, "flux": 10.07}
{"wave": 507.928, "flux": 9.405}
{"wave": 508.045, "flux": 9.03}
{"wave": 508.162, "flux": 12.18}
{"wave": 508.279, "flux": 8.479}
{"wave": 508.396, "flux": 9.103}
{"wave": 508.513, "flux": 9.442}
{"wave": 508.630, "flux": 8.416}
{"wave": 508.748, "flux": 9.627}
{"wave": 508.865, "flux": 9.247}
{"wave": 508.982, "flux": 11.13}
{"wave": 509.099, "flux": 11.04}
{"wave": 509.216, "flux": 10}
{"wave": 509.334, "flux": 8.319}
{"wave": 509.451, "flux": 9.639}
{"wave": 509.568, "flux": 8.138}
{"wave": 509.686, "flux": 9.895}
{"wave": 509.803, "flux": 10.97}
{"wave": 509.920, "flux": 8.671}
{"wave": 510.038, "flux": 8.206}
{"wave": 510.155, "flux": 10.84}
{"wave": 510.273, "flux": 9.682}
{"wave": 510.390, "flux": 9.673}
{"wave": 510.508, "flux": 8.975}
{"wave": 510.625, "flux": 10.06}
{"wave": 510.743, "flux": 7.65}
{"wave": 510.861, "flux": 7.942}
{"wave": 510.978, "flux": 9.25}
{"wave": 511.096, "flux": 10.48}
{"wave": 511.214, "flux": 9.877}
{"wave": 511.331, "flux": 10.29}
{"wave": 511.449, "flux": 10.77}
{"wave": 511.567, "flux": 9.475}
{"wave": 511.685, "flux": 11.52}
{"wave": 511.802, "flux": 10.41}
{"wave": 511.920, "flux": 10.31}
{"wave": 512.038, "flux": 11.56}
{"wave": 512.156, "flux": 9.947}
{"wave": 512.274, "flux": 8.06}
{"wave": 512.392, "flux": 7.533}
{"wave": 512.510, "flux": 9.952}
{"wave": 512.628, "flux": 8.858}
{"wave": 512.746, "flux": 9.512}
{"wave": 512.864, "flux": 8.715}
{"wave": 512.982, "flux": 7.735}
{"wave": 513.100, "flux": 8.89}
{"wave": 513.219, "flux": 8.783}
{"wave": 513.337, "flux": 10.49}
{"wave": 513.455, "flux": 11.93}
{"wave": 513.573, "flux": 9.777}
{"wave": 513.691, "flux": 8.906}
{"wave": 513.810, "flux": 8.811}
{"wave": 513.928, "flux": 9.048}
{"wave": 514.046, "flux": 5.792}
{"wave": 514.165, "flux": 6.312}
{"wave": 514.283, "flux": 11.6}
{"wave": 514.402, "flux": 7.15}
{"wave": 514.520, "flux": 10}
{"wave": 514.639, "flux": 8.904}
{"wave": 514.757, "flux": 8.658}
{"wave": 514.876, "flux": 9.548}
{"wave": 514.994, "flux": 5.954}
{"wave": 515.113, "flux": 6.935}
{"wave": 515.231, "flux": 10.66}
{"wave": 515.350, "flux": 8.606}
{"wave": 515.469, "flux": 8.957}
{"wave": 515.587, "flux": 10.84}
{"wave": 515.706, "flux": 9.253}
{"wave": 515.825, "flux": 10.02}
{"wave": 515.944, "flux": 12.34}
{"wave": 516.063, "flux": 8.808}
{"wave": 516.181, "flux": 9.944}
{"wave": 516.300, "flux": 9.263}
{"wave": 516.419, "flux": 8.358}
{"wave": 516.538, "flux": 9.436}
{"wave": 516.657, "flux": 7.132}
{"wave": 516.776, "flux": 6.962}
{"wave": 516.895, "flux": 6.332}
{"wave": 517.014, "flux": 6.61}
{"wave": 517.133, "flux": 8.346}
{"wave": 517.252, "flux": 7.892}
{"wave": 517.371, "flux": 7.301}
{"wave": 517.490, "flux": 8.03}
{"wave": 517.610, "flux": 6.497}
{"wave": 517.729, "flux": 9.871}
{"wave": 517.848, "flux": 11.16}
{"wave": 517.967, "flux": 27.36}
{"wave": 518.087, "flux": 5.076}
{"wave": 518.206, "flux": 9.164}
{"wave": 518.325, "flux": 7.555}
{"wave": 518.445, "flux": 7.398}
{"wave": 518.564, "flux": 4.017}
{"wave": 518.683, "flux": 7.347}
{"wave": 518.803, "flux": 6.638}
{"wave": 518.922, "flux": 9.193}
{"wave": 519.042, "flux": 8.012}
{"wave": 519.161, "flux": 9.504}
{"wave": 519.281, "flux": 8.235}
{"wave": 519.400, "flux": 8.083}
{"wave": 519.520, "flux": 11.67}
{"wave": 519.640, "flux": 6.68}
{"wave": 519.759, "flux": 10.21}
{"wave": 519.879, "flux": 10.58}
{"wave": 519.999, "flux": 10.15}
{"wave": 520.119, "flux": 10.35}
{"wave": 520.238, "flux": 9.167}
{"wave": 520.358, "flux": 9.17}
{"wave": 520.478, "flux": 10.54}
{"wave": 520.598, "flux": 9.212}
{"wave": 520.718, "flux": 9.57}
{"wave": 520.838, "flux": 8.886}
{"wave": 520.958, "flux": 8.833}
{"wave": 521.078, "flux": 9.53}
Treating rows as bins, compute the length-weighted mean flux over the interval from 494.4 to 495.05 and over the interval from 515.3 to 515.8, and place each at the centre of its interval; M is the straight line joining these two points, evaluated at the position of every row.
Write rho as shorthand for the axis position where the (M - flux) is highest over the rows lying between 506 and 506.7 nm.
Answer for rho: 506.527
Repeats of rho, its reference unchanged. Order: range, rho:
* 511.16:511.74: 511.567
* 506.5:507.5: 506.877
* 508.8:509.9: 509.568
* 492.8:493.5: 492.949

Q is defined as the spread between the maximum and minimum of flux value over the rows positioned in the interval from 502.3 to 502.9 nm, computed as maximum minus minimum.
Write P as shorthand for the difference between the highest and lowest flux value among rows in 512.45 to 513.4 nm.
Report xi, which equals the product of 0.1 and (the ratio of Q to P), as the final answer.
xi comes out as 0.09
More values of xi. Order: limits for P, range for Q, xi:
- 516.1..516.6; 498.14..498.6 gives 0.22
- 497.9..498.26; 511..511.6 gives 0.04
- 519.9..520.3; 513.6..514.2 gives 0.28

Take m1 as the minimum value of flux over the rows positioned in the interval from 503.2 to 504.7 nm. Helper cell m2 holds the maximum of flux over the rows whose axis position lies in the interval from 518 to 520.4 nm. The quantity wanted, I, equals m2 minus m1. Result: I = 3.3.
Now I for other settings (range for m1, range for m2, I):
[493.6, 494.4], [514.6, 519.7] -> 18.9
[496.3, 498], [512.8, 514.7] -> 4.1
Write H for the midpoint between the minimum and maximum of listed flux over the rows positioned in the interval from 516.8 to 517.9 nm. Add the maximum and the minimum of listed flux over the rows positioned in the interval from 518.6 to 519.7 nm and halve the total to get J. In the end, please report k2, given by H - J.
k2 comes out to -0.4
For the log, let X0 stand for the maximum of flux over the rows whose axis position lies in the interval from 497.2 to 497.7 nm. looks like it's 10.01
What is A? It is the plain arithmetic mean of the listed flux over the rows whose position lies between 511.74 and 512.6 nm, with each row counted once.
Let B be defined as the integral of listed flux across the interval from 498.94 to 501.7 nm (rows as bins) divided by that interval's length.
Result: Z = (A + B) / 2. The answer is 9.60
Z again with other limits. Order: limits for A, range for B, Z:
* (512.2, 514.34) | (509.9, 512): 9.32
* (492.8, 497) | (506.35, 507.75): 9.64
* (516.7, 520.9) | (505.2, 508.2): 9.27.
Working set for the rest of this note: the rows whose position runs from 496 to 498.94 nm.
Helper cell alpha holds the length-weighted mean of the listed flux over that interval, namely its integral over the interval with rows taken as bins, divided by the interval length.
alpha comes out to 9.2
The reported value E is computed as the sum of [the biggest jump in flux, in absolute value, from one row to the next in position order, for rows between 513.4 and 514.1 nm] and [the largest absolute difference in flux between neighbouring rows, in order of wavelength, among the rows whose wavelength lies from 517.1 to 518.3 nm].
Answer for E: 25.5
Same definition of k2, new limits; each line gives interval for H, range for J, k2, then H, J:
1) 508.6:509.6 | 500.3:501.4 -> 2.0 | 9.6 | 7.6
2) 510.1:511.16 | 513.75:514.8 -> 0.5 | 9.2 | 8.7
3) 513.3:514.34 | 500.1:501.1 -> 1.6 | 8.9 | 7.3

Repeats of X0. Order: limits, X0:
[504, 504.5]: 11.25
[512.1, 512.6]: 9.952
